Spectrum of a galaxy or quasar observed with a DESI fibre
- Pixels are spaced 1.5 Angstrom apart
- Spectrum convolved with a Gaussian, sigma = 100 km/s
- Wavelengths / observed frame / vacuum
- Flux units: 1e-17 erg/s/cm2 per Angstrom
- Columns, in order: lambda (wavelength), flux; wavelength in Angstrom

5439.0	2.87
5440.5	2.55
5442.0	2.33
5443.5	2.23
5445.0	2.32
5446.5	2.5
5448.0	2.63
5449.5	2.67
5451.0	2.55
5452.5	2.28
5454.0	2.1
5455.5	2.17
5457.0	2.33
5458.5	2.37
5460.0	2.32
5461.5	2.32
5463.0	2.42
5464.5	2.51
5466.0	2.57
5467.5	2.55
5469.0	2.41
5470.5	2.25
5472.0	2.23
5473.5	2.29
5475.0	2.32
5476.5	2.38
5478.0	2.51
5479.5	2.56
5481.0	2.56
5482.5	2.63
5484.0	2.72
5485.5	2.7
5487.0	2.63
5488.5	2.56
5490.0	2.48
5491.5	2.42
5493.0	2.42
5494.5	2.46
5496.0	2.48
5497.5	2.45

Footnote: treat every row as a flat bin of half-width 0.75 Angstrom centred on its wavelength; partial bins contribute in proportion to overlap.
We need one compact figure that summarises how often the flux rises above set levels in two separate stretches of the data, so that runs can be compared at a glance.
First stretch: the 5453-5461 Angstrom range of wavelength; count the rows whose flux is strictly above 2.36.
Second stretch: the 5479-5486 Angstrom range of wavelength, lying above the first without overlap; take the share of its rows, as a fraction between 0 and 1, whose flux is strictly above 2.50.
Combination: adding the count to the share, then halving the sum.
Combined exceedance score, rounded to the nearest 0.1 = 1.0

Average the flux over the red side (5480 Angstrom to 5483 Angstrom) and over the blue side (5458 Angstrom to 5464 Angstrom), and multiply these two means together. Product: 6.12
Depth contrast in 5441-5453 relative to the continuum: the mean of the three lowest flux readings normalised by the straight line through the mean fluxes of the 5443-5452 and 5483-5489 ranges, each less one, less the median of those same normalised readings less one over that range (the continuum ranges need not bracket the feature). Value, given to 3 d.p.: -0.060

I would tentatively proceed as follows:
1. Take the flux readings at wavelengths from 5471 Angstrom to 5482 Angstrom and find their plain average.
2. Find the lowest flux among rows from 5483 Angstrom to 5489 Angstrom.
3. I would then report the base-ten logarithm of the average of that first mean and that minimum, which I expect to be 0.40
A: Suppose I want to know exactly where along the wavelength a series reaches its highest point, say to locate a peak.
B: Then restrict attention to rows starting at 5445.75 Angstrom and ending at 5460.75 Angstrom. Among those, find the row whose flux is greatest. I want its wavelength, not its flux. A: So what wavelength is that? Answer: 5449.5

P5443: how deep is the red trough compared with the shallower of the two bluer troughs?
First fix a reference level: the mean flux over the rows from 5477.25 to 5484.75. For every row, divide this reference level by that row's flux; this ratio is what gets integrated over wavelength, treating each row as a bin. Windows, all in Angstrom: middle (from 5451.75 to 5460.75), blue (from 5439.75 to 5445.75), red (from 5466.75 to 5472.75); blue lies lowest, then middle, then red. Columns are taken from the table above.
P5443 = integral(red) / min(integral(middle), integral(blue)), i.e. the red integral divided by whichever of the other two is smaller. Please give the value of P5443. 1.00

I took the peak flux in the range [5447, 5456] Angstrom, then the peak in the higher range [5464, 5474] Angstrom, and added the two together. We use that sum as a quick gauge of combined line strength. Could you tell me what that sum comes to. 5.24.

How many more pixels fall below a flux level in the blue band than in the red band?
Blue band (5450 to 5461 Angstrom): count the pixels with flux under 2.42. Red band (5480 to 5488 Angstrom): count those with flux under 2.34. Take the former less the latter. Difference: 6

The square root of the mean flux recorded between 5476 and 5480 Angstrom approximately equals 1.58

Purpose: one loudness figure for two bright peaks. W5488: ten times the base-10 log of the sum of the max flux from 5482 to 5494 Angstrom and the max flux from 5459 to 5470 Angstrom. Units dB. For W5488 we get 7.23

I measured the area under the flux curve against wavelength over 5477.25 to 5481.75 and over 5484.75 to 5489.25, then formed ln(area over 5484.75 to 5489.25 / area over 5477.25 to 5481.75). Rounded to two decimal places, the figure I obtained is 0.03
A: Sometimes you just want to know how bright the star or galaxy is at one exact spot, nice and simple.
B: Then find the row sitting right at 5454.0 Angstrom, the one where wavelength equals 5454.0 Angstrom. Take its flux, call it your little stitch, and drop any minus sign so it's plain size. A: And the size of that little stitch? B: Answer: 2.10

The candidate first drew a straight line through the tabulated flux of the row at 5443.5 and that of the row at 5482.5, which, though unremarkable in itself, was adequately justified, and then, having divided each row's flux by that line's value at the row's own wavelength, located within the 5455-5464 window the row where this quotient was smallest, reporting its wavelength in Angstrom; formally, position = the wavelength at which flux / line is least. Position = 5455.5 Angstrom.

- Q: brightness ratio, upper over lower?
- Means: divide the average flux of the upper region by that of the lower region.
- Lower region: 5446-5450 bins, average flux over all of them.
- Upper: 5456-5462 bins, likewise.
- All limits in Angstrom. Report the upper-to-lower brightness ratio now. 0.90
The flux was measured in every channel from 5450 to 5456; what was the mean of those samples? 2.3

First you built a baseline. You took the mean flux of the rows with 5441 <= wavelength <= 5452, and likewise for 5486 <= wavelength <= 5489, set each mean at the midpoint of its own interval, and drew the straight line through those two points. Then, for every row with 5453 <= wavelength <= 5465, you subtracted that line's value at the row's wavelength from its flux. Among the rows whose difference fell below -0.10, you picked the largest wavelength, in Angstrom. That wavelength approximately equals 5461.5 Angstrom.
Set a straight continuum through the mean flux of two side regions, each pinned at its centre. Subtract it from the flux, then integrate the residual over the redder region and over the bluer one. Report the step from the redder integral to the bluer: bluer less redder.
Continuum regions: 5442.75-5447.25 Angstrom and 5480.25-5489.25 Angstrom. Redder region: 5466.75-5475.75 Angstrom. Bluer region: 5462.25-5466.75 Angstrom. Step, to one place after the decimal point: 1.8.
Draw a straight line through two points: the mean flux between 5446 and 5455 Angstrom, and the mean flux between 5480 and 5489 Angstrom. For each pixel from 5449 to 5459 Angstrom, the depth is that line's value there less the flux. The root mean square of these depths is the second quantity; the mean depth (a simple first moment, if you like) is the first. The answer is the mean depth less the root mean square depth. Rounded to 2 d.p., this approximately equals -0.11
